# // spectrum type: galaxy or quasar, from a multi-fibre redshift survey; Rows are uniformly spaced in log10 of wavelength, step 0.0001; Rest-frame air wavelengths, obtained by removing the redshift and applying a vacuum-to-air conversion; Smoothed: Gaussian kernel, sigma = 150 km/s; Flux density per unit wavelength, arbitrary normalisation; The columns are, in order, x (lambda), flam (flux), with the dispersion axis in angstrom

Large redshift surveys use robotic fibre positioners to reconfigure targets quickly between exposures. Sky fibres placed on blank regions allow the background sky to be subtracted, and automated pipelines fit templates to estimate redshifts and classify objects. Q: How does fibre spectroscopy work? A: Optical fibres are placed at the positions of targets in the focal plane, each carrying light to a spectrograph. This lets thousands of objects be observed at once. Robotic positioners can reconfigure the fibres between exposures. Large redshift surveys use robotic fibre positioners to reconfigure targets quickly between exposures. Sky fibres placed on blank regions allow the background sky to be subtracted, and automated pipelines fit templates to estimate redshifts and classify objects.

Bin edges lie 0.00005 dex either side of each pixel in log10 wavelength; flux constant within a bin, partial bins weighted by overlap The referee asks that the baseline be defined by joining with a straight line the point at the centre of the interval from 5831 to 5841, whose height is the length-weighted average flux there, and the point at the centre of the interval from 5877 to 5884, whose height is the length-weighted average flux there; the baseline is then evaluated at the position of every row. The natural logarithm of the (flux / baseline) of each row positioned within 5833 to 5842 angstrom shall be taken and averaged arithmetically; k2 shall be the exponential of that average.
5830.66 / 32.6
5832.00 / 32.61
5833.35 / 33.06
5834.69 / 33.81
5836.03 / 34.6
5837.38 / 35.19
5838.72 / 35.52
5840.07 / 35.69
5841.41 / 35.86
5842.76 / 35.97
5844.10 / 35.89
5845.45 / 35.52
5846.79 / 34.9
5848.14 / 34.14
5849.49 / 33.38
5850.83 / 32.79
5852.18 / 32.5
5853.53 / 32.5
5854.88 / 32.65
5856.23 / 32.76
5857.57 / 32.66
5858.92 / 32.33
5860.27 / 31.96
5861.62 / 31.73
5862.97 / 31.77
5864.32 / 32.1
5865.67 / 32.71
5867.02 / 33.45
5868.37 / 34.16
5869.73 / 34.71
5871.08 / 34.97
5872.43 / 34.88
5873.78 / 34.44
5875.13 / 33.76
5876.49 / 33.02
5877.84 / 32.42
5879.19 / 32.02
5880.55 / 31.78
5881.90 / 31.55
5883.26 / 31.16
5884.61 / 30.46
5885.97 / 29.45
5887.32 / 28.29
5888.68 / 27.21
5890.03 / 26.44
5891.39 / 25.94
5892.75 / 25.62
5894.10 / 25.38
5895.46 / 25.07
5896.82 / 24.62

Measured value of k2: 1.02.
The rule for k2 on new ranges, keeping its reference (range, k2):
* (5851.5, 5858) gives 0.98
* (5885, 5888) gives 0.92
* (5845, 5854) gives 1.00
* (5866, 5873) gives 1.06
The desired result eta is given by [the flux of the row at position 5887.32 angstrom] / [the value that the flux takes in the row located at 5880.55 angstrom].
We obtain 0.89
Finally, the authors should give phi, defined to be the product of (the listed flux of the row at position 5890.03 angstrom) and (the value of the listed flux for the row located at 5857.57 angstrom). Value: 864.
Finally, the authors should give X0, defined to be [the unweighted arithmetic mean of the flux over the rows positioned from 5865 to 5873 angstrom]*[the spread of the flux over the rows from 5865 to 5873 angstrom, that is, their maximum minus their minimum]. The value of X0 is 77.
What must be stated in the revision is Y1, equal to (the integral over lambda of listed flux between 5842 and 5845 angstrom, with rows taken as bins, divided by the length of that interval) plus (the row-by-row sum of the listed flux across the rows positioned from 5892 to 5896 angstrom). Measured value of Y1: 112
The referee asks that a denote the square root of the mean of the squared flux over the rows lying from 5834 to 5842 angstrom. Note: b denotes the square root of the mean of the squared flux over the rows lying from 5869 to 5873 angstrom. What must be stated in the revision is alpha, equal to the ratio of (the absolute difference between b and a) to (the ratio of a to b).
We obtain 0.3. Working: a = 35.1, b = 35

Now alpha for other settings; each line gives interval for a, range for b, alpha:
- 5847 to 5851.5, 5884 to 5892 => 4.5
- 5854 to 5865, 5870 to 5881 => 1.2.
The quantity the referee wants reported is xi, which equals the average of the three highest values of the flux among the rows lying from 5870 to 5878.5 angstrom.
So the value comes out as 35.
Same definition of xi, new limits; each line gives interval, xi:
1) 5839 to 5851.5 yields 36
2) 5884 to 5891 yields 29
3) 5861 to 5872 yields 35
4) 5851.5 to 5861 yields 33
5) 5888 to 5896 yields 27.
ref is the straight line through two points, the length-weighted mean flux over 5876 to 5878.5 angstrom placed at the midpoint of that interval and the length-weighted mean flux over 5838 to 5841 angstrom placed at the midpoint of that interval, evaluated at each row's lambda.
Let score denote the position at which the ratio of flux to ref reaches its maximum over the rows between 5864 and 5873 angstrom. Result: 5872.43 angstrom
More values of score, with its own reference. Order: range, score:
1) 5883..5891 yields 5883.26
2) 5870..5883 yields 5872.43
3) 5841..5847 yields 5844.10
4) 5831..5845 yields 5844.10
